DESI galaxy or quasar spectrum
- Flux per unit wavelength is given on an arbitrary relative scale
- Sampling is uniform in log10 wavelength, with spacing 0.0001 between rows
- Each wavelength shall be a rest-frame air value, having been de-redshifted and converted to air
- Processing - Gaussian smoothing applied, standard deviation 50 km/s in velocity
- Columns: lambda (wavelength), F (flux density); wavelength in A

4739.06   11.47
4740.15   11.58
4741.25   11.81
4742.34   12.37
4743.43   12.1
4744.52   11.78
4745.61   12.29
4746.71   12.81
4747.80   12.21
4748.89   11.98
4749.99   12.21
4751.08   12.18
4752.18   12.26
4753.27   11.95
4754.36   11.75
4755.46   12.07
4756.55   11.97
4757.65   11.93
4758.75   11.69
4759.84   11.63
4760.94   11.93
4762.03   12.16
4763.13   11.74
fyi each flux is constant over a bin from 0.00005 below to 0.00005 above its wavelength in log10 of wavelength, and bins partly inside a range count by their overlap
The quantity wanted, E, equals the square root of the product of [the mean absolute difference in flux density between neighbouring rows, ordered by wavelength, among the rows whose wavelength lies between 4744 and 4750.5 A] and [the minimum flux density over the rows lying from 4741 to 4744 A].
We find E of 2.22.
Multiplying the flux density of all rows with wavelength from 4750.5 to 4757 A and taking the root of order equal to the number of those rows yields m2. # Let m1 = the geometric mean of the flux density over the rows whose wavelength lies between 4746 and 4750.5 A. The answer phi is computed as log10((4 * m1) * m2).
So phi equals 2.77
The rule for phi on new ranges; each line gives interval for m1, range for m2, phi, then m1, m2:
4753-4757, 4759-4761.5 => 2.75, 11.9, 11.8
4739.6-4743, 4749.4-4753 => 2.77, 11.9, 12.2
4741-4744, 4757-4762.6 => 2.76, 12.1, 11.9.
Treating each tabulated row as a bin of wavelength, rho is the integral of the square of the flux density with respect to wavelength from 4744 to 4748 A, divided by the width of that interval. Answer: 151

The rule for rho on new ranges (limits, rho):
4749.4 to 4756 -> 146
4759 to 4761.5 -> 139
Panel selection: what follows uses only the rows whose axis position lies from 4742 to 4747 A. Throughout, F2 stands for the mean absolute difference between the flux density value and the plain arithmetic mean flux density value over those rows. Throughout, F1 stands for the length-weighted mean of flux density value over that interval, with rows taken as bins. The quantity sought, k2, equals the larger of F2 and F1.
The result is 12.2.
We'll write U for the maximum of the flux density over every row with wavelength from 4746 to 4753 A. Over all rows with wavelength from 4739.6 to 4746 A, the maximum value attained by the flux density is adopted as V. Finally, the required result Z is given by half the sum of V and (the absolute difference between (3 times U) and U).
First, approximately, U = 12.81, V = 12.37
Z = 19.0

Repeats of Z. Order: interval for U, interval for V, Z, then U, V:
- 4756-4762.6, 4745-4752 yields 18.6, 12.16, 12.81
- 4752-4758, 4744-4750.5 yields 18.7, 12.26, 12.81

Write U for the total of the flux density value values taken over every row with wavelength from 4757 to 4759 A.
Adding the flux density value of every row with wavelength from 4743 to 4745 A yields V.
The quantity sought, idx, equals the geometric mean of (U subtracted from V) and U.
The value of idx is 2.5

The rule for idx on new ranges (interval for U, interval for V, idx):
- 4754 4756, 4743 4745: 1.2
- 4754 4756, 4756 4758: 1.4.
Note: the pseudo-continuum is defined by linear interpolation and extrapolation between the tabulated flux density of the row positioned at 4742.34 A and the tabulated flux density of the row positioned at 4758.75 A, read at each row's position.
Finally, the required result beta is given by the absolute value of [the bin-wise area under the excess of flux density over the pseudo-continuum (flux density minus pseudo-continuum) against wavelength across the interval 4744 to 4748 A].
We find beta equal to 0.3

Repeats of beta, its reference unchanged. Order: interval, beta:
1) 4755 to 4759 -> 0.7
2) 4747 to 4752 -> 0.6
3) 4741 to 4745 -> 1.2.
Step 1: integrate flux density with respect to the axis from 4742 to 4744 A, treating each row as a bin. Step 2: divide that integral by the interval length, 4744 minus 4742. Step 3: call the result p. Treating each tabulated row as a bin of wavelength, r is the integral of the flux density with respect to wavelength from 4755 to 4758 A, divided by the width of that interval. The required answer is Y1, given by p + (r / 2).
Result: 18.2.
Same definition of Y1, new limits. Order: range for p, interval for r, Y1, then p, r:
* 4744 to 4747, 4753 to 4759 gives 18.2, 12.2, 11.9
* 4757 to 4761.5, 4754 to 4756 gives 17.7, 11.8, 11.9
